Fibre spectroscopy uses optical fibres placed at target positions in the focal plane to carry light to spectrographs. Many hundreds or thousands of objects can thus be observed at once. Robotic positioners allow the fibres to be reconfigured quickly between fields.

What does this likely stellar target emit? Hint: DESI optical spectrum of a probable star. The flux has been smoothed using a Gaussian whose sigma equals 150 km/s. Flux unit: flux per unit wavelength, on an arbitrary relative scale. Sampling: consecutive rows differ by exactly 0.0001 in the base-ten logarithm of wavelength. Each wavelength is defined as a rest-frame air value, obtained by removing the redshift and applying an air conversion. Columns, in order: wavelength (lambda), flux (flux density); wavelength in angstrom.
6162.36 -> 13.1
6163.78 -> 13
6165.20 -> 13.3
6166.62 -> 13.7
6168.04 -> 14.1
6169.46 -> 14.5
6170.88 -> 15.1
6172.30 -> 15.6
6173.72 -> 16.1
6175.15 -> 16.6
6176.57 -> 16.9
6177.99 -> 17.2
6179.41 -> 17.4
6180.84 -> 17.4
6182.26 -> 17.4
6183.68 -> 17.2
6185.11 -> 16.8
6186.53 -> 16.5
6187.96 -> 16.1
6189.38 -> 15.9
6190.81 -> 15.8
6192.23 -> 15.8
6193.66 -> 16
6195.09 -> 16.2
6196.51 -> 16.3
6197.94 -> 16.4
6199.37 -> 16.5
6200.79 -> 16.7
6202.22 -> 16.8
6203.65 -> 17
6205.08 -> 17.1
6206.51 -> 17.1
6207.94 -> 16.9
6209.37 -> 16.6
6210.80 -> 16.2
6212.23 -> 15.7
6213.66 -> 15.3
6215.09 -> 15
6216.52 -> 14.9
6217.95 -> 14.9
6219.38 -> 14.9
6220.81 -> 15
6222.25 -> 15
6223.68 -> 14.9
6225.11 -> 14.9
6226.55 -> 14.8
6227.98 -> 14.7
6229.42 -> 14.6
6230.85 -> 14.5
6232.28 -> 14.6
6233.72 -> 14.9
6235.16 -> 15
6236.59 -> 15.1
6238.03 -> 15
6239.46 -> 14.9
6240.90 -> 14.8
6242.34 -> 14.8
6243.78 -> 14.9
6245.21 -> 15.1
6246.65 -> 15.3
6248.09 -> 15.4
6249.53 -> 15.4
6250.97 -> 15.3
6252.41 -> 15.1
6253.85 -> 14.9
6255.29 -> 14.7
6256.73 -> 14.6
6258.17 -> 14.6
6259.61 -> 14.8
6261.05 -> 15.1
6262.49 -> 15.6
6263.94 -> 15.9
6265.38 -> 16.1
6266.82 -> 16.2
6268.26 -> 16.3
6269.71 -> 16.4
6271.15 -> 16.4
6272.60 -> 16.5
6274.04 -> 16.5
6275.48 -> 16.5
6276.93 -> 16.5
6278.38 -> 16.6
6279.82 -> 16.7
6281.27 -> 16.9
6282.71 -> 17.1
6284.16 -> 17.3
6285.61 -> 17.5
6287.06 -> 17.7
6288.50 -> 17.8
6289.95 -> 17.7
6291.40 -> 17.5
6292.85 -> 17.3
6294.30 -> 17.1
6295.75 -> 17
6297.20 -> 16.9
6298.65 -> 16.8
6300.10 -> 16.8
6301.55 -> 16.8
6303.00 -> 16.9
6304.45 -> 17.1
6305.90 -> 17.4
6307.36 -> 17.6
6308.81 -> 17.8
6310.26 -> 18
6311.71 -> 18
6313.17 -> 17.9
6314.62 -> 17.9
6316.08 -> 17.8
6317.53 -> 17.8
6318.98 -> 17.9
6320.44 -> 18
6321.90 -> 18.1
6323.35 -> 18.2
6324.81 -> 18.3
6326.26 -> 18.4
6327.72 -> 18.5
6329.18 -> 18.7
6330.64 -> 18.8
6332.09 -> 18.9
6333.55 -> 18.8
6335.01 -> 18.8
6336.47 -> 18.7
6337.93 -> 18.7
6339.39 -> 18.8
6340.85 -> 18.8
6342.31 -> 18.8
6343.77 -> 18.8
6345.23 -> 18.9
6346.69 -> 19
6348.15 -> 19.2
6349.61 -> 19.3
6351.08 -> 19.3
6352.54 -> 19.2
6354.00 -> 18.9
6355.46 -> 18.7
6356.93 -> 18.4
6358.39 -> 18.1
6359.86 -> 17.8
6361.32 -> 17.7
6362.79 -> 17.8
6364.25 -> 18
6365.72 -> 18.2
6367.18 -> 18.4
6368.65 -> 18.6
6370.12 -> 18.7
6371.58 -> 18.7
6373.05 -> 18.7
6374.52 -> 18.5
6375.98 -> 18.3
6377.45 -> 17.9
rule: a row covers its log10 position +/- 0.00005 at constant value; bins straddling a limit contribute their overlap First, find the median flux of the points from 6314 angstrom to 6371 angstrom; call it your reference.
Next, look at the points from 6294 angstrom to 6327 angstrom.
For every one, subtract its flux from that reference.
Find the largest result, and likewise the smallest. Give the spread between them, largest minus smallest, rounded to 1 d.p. 1.6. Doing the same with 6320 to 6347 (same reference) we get 1.0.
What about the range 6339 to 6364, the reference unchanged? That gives 1.6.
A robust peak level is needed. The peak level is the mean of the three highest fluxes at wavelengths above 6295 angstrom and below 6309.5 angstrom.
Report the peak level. 17.6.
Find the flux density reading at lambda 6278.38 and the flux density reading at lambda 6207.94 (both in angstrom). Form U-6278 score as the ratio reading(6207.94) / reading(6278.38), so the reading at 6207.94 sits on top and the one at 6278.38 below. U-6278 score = 1.02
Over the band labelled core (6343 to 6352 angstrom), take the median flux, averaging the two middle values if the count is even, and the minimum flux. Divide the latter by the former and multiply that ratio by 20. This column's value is 19.7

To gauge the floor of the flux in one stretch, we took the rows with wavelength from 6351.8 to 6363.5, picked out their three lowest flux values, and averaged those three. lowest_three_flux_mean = 17.8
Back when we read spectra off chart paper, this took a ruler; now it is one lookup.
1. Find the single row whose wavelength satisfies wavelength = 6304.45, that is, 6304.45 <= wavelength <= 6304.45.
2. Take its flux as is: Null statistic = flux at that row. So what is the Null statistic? 17.1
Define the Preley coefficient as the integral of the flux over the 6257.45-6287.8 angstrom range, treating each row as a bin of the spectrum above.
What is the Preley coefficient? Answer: 496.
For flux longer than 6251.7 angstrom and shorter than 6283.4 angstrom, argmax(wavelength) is 6282.71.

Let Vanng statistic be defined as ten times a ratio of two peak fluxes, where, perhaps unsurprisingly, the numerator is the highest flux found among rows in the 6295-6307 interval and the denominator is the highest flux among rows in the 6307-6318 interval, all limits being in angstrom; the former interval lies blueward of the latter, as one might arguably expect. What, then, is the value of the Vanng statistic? 9.7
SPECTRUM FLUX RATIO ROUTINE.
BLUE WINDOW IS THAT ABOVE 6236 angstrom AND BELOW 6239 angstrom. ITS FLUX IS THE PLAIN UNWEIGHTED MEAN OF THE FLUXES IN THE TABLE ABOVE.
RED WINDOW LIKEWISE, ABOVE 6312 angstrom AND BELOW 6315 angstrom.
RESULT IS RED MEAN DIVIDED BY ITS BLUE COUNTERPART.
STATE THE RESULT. 1.19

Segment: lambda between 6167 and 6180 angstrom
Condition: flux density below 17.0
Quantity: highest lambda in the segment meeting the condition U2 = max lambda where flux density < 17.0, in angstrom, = 6176.57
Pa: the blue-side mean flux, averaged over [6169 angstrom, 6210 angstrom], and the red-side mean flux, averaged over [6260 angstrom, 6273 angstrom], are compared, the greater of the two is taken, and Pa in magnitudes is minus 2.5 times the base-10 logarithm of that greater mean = -3.04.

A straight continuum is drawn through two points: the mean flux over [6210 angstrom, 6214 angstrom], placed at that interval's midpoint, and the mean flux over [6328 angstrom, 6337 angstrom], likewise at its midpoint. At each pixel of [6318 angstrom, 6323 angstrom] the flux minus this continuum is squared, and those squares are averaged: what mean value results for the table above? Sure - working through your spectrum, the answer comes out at 0.22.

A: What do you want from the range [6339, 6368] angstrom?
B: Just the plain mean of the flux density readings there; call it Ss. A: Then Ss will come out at 18.6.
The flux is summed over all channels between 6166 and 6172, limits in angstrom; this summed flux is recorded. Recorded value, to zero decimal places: 57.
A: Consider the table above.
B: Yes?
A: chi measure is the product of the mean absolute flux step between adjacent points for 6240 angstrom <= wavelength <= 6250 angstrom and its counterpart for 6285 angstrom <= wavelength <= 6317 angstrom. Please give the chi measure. 0.0129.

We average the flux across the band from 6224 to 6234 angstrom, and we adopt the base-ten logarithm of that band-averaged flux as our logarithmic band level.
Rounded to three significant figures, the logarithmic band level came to 1.17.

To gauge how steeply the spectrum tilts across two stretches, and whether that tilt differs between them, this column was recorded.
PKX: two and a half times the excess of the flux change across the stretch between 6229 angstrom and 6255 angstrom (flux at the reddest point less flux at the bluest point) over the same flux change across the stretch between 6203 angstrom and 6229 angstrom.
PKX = 6.5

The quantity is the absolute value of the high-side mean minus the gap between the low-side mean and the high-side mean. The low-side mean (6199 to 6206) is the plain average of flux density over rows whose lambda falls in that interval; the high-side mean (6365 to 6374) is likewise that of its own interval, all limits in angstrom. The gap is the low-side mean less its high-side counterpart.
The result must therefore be 20.3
